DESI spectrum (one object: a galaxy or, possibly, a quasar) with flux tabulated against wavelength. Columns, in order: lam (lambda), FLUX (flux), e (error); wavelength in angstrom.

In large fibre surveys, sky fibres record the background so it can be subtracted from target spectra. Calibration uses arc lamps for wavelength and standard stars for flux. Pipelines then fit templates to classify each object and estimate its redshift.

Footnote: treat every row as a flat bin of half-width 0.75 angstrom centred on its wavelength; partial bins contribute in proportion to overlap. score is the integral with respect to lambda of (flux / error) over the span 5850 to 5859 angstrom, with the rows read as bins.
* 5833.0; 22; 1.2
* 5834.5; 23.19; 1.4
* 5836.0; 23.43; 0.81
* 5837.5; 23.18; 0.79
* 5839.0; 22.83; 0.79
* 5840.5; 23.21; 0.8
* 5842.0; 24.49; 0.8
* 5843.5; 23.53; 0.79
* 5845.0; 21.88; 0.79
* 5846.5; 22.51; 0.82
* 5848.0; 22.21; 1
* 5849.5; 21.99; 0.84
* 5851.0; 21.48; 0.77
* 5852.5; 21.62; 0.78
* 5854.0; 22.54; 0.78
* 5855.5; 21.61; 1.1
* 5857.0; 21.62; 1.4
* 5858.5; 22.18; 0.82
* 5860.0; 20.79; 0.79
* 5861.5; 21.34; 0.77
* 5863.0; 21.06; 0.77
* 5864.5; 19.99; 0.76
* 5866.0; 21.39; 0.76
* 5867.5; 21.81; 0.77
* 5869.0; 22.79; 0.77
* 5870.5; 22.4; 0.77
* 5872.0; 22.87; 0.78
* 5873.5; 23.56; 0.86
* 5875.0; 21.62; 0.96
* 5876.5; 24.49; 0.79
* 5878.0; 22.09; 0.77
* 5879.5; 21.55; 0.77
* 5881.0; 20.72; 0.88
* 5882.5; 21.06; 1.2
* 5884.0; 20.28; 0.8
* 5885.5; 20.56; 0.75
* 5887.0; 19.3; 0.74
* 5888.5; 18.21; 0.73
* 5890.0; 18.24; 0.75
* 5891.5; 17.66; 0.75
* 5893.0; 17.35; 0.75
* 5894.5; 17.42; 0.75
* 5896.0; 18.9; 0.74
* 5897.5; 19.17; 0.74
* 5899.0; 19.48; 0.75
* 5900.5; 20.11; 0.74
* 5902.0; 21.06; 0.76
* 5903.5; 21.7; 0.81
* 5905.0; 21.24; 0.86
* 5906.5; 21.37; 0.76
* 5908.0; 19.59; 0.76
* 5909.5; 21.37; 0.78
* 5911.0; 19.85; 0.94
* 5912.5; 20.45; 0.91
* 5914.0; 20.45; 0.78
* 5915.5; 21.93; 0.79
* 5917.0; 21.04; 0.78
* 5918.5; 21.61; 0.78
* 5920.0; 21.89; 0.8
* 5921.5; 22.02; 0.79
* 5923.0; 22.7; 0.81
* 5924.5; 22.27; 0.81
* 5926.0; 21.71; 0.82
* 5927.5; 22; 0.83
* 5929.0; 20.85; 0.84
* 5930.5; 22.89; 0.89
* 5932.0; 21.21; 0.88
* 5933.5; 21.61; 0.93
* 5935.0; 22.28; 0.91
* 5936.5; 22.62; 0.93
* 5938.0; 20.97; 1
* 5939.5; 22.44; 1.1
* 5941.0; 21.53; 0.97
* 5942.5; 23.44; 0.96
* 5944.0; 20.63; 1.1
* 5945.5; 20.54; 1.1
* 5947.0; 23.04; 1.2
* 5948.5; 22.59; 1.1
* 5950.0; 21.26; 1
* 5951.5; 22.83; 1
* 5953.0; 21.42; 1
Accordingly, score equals 220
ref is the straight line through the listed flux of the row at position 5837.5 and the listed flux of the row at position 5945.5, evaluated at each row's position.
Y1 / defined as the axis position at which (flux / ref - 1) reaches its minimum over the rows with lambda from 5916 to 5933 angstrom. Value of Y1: 5917.0 angstrom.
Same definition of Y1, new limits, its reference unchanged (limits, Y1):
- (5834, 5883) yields 5864.5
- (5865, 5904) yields 5893.0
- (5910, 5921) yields 5911.0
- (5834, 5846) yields 5845.0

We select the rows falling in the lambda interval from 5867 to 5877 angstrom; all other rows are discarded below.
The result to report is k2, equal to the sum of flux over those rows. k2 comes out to 160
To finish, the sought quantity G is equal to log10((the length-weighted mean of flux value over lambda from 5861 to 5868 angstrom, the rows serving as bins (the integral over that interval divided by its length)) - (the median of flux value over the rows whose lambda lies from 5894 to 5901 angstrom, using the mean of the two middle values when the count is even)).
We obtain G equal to 0.28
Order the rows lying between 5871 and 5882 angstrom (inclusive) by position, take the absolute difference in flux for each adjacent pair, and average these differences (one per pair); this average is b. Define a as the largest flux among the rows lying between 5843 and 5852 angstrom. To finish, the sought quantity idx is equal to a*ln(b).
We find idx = 10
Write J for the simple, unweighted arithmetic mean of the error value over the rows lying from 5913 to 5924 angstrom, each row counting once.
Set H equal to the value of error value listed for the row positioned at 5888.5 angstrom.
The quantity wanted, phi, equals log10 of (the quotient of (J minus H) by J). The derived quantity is -1.12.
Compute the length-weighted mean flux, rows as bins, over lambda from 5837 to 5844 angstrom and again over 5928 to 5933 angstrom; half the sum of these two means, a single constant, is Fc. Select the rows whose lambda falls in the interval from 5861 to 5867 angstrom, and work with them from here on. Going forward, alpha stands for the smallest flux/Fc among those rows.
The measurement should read 0.89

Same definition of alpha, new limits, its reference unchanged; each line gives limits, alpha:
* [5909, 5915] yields 0.88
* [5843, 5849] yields 0.97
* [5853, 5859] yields 0.96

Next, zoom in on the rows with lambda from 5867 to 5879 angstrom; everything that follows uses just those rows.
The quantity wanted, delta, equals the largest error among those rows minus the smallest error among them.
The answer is 0.19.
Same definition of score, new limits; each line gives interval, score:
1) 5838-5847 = 261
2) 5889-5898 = 218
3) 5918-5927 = 247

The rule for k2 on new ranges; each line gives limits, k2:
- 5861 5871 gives 151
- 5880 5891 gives 138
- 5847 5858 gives 153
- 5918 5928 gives 154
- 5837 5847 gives 162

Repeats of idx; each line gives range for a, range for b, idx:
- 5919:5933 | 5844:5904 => -6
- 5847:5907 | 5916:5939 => -6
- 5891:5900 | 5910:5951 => -1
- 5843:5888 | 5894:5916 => -4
